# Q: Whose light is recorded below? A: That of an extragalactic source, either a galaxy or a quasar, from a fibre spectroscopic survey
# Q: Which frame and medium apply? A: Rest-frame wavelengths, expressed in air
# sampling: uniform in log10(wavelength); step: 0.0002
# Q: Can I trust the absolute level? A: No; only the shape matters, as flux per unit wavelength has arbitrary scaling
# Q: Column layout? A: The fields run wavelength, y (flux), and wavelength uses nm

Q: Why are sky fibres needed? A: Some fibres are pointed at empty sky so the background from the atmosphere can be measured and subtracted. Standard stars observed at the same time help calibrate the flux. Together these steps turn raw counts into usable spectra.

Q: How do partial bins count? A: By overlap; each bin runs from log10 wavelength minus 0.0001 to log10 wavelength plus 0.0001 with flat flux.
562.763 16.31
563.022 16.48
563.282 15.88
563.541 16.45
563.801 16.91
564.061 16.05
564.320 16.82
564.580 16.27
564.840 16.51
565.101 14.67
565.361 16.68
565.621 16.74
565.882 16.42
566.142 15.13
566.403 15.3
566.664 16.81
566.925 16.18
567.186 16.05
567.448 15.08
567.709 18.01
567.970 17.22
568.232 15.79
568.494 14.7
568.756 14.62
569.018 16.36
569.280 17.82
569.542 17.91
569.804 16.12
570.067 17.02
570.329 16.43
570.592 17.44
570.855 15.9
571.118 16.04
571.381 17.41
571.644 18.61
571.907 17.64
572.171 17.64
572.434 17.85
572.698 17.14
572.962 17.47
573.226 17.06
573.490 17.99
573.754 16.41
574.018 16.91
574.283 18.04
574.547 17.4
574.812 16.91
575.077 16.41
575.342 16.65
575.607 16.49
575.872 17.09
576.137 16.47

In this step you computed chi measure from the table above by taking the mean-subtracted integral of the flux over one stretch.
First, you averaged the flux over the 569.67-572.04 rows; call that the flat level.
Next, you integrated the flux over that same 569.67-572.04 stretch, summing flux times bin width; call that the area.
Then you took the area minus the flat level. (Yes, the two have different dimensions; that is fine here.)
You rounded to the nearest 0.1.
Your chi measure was 23.2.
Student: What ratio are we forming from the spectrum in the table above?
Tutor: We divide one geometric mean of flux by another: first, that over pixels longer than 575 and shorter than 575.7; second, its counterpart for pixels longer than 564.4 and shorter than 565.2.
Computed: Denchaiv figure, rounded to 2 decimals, 1.05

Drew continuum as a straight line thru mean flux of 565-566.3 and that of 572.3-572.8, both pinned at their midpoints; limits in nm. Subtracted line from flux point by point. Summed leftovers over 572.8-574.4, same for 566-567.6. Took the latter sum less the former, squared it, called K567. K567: 0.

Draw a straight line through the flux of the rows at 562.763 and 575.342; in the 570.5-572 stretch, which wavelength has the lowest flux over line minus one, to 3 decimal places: 570.855 nm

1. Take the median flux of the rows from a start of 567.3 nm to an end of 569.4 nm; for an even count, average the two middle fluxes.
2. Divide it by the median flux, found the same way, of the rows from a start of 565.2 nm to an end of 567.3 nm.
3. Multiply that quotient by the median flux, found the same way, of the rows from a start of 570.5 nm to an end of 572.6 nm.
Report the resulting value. 17.3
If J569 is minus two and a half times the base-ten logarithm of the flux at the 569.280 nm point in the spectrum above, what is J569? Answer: -3.13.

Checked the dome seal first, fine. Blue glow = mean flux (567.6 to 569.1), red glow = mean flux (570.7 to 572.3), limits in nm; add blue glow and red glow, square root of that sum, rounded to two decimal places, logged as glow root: 5.77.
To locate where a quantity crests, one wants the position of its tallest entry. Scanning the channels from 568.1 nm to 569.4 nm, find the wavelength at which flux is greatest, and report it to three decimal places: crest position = 569.280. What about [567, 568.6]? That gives 567.709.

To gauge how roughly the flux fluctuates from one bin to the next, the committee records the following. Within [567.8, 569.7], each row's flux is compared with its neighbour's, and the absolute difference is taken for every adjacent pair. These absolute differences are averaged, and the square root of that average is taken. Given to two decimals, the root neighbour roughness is 0.99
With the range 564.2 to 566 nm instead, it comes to 0.91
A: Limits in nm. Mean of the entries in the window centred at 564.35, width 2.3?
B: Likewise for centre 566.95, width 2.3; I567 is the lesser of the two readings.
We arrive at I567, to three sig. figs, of 16.2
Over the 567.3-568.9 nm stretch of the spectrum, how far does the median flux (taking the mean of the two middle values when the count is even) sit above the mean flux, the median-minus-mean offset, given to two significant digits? -0.47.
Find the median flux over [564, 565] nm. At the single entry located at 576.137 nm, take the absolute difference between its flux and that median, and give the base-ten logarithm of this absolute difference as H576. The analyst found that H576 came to -1.10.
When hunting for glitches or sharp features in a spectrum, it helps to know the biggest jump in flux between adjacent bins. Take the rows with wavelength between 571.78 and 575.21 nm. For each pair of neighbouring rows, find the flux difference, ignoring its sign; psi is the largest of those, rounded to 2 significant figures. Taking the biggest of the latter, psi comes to 1.6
